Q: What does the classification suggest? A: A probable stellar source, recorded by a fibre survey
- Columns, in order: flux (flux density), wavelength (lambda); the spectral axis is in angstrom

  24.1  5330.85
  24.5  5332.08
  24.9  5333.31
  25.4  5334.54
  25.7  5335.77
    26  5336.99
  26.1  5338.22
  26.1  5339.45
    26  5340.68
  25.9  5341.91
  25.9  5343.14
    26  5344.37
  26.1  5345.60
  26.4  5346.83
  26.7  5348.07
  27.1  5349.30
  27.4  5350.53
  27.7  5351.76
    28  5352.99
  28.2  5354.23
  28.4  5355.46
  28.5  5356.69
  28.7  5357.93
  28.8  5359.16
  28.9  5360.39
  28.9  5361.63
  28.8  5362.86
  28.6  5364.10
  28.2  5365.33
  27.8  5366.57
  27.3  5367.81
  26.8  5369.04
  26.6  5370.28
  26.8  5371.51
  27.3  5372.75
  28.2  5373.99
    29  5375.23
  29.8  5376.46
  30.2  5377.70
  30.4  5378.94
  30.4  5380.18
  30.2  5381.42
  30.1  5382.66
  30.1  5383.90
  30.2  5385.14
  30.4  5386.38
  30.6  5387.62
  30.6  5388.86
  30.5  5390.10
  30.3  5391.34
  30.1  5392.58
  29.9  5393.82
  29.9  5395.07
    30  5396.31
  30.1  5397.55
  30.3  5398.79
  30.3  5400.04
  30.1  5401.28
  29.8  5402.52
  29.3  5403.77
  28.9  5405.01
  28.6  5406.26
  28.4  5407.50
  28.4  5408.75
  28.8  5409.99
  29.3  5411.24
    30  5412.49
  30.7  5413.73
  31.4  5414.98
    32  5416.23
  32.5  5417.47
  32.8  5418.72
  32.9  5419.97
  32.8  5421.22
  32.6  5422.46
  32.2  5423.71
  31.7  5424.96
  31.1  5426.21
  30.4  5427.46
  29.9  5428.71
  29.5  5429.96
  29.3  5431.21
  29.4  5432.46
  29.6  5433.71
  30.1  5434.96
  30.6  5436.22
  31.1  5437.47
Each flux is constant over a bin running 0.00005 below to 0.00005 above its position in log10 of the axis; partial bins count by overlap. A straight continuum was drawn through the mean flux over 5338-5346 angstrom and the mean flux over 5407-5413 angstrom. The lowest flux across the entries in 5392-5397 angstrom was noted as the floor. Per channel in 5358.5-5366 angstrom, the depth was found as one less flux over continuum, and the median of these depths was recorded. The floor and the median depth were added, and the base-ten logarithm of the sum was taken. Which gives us 1.47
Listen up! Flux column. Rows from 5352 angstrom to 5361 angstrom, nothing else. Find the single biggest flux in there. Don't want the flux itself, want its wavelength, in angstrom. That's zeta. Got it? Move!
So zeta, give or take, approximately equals 5360.39 angstrom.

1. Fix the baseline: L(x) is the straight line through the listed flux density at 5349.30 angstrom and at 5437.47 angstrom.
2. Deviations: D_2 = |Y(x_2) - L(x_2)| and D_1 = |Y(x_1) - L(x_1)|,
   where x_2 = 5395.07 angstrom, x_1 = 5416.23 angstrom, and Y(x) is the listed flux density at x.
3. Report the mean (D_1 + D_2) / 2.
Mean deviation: 1.3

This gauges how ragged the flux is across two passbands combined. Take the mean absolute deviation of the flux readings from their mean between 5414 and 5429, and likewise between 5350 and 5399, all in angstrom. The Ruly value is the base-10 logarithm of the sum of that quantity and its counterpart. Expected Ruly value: 0.27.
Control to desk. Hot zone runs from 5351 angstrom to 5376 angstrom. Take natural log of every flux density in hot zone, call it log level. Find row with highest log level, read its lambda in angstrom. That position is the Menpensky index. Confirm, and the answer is 5375.23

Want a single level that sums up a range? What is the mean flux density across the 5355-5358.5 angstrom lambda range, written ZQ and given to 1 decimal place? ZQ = 28.5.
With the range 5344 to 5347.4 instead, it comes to 26.2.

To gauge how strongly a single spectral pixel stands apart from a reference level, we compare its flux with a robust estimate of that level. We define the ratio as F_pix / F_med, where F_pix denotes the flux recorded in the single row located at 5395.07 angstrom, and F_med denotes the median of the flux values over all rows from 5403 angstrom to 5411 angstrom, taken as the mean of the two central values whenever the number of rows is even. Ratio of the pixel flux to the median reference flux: 1.04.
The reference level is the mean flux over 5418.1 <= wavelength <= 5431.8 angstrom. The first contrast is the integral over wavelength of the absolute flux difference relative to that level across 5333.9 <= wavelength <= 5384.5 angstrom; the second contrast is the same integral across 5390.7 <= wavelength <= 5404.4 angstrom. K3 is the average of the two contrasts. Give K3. 100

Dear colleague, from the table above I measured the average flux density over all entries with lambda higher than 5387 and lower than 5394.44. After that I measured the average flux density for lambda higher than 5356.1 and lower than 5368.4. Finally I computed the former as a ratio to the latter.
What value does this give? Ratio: 1.07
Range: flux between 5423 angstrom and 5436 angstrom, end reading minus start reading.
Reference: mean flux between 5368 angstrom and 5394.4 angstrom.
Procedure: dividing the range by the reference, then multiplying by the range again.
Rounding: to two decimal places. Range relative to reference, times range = 0.15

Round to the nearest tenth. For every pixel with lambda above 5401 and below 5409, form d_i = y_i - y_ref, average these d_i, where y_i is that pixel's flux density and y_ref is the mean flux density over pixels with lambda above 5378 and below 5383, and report -1.2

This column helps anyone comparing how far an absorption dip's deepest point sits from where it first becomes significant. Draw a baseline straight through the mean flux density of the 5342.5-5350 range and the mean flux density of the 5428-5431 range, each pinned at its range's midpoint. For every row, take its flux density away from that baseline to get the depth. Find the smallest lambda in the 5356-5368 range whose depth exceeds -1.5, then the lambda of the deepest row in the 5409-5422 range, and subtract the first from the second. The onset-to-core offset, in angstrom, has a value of 44.7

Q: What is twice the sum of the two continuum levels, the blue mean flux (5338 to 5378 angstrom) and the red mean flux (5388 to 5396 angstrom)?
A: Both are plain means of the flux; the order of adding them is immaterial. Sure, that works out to 116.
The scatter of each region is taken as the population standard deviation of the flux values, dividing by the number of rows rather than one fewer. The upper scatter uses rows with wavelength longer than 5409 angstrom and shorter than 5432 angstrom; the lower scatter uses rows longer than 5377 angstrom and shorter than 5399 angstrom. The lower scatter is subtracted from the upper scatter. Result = 1.2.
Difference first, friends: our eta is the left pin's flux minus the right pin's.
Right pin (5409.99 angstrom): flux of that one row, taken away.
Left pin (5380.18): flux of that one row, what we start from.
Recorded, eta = 1.6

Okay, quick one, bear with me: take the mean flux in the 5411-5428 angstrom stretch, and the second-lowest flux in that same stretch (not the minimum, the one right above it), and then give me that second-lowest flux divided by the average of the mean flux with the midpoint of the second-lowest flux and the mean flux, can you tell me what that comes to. 0.96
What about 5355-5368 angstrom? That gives 0.98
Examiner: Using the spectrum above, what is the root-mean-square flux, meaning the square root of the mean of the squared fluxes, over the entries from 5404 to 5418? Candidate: 29.9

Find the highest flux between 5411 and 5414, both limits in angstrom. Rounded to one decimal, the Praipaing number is 30.7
